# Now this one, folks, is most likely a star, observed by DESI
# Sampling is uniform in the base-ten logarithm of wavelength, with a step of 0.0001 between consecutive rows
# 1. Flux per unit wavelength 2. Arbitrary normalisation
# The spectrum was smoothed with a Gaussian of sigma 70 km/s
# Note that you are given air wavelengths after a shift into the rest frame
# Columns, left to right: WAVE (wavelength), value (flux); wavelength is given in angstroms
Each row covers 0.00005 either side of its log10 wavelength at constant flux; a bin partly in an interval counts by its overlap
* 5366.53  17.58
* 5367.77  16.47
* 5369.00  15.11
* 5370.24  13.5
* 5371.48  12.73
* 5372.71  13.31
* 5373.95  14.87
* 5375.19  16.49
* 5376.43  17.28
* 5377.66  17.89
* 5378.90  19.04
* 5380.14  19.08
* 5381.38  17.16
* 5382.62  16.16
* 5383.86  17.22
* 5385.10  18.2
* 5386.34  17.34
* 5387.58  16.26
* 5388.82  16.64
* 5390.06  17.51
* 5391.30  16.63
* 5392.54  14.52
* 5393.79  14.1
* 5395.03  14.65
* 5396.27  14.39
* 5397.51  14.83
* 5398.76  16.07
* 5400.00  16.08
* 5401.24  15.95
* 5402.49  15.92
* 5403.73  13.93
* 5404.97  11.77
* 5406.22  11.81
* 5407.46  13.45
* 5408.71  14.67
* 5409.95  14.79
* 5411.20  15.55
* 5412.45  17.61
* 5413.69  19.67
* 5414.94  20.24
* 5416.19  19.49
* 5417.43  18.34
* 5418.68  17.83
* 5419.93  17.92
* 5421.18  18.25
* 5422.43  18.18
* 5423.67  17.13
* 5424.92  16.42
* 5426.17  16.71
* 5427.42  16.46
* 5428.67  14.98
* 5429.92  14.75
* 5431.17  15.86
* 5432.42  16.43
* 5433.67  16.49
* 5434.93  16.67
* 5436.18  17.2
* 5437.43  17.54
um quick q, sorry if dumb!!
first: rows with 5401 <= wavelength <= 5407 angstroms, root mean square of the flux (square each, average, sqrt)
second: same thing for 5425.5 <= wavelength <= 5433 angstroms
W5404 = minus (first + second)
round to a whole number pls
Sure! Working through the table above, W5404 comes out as -30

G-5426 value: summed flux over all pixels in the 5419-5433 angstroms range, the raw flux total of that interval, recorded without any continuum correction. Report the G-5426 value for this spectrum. 183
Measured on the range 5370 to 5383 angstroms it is 178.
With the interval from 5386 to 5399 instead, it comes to 173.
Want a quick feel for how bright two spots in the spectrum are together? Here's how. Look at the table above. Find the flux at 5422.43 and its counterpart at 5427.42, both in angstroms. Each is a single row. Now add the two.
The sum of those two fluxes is 34.6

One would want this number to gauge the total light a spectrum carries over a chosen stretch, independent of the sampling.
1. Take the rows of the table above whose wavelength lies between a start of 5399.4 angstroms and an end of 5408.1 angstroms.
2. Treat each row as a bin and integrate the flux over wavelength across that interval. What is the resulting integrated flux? 123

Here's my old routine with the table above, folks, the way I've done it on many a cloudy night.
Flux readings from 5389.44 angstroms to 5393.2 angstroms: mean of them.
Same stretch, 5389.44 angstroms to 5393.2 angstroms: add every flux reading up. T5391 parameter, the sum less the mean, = 32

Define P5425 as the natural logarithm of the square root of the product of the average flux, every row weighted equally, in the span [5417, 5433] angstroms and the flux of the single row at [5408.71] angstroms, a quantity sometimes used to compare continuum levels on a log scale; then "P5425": 2.76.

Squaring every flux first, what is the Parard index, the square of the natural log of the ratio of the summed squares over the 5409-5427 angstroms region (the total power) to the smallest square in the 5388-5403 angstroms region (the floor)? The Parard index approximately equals 9.6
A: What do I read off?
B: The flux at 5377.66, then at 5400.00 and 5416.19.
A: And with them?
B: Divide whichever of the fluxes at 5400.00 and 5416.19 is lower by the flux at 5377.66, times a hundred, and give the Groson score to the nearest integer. 90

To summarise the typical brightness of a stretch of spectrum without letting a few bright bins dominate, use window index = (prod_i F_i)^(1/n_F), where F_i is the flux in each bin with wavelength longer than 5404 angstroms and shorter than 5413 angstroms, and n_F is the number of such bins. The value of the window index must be 14.1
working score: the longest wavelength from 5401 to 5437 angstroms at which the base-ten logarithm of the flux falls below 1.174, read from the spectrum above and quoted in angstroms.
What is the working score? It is 5429.92 angstroms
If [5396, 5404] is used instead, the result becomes 5403.73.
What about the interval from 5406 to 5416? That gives 5409.95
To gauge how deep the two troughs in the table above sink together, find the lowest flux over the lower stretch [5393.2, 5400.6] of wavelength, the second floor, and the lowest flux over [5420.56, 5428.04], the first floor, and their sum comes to 30.5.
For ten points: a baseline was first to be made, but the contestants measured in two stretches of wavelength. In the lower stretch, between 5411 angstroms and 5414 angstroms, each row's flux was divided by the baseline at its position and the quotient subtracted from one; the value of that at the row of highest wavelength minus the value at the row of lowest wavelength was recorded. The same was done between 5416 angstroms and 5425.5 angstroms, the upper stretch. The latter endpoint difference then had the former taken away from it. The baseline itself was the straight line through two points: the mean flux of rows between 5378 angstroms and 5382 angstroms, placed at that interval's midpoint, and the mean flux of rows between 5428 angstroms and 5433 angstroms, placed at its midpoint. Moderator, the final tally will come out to 0.41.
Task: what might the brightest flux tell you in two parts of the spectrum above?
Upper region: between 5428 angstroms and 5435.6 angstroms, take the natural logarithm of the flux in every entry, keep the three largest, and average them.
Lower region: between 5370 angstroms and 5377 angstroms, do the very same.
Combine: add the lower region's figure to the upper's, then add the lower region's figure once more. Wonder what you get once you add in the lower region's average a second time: 8.37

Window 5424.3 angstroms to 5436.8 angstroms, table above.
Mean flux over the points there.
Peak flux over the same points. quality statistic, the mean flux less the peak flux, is -1.0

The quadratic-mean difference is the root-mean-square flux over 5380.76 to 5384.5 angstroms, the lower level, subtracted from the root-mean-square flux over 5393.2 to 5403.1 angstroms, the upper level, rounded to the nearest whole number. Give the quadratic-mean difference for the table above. -2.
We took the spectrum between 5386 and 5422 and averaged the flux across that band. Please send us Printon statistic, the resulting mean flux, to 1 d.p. 16.1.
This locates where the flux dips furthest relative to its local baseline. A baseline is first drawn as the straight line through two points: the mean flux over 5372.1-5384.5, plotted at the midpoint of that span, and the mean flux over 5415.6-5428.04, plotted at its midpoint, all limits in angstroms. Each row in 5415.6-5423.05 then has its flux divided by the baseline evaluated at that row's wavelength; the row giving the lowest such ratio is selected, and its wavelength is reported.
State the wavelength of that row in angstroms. 5418.68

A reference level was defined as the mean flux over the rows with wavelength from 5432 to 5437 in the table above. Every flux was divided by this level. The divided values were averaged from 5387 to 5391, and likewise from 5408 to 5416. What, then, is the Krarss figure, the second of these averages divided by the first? 1.02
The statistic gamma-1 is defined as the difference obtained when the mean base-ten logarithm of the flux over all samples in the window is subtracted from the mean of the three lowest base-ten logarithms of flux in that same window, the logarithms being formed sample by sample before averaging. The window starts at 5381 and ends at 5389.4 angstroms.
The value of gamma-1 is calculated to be -0.02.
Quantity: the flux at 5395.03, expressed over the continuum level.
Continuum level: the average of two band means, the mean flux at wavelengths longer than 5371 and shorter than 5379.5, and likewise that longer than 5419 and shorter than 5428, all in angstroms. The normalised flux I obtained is 0.88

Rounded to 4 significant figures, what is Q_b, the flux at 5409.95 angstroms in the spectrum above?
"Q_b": 14.79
